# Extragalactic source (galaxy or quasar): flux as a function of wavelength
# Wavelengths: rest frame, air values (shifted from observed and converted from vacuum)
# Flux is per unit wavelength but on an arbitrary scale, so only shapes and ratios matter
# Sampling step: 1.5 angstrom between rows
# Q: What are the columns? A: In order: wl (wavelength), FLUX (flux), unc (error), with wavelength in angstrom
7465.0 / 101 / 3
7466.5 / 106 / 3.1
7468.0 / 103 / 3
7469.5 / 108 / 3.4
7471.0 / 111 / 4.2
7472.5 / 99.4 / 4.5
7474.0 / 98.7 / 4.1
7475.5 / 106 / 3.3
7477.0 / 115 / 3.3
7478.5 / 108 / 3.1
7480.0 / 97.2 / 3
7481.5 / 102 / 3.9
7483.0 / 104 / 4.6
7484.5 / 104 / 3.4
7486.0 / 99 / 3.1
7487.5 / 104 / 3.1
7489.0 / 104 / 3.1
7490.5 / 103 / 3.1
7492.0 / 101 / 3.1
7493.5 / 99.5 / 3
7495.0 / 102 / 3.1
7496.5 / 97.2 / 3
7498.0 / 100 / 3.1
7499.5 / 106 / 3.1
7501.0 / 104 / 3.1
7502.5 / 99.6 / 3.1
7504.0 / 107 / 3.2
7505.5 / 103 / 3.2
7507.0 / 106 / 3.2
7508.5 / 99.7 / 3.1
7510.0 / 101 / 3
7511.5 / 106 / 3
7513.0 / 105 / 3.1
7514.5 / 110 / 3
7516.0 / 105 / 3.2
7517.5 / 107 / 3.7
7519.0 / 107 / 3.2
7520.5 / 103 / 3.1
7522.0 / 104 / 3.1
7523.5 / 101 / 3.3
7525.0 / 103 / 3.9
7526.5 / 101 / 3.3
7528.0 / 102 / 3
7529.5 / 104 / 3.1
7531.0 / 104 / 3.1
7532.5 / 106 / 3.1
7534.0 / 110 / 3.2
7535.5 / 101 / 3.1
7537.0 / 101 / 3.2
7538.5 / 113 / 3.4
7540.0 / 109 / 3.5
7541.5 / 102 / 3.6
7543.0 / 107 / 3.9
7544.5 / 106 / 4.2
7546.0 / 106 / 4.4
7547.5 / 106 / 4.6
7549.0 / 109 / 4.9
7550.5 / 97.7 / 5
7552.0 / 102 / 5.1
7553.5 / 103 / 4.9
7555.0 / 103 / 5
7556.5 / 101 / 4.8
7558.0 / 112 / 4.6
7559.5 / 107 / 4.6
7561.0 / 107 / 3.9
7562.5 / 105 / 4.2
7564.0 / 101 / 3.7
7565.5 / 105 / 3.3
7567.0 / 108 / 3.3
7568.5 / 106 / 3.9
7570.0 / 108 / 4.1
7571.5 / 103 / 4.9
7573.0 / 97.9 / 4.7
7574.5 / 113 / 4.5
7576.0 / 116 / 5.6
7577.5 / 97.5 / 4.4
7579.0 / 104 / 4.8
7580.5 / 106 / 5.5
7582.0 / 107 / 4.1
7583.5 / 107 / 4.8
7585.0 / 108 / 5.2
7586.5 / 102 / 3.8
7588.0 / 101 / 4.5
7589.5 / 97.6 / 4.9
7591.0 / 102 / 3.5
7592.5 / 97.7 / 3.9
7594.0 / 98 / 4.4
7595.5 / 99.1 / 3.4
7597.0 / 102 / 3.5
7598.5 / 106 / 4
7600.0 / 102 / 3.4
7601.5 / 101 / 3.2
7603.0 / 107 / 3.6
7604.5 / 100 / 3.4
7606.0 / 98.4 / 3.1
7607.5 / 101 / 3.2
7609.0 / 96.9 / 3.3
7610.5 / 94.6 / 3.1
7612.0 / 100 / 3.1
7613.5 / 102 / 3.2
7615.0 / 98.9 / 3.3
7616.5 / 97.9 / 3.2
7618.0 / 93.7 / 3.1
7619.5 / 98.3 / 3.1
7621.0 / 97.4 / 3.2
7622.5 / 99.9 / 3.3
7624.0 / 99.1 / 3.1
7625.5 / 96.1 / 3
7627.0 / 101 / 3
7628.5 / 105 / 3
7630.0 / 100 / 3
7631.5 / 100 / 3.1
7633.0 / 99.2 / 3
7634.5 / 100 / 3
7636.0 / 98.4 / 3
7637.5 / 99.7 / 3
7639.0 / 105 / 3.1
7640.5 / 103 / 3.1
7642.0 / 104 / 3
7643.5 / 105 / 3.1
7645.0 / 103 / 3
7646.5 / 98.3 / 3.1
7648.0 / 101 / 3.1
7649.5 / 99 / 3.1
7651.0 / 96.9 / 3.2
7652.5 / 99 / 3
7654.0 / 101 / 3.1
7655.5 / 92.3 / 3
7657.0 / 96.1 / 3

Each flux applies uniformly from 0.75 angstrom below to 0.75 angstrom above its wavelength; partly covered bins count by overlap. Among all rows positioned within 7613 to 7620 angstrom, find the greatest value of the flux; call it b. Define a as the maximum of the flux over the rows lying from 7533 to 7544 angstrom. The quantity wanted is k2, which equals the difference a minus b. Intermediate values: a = 113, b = 102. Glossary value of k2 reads 11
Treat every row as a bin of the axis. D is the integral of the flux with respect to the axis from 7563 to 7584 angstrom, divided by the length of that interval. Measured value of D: 106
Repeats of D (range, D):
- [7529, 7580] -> 105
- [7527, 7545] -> 105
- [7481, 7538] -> 103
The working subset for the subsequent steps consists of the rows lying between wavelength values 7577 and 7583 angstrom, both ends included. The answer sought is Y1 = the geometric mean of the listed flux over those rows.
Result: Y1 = 104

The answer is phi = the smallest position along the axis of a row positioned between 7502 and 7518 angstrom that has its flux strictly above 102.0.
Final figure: 7504.0 angstrom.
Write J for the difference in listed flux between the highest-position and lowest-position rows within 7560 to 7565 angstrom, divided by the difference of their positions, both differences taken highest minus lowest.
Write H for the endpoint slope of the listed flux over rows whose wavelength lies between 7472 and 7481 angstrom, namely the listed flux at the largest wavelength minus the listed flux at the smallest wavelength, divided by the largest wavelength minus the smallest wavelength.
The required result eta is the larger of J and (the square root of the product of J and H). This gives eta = 0.8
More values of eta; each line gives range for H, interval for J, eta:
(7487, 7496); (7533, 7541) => 0.2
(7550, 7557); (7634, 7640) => 1.1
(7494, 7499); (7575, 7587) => 0.9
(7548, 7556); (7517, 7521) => 1.2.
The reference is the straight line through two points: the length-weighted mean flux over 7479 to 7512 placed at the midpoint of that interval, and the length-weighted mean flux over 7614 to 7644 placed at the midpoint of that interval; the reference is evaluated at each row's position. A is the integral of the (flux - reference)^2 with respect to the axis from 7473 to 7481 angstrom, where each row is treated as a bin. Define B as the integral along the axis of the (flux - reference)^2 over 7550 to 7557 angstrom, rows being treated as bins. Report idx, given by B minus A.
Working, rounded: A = 362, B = 26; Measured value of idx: -336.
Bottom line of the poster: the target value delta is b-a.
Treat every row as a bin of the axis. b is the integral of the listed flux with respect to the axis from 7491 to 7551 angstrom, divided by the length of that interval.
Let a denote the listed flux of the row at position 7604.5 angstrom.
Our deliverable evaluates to 4.1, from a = 100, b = 104.1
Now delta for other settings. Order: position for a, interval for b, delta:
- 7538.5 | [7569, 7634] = -11.5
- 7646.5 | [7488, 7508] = 4.2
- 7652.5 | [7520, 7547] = 5.6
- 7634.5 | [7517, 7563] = 4.8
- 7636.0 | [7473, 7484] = 5.9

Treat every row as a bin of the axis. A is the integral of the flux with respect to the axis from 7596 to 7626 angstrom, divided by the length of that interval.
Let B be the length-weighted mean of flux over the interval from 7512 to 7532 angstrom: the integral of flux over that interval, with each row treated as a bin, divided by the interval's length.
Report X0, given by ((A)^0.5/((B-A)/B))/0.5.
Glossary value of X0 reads 442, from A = 100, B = 104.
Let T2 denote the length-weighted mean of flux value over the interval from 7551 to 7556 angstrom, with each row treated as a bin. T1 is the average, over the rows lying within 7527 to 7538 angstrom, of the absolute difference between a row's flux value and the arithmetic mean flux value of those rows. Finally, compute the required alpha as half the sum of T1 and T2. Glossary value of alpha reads 52.3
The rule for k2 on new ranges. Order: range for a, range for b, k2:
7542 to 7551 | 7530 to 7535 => -1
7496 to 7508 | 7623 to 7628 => 6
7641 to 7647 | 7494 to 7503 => -1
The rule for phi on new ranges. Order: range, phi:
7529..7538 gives 7529.5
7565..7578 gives 7565.5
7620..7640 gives 7628.5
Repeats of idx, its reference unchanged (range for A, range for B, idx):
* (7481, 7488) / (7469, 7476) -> 165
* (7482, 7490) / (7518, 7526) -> 26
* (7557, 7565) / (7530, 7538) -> -125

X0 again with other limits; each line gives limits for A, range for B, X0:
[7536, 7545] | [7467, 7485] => -1463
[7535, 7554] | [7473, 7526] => -1466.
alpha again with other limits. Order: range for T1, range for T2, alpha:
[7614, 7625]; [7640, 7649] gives 51.8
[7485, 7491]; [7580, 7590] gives 53.0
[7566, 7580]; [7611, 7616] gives 52.3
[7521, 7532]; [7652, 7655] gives 50.3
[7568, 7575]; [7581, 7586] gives 55.6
